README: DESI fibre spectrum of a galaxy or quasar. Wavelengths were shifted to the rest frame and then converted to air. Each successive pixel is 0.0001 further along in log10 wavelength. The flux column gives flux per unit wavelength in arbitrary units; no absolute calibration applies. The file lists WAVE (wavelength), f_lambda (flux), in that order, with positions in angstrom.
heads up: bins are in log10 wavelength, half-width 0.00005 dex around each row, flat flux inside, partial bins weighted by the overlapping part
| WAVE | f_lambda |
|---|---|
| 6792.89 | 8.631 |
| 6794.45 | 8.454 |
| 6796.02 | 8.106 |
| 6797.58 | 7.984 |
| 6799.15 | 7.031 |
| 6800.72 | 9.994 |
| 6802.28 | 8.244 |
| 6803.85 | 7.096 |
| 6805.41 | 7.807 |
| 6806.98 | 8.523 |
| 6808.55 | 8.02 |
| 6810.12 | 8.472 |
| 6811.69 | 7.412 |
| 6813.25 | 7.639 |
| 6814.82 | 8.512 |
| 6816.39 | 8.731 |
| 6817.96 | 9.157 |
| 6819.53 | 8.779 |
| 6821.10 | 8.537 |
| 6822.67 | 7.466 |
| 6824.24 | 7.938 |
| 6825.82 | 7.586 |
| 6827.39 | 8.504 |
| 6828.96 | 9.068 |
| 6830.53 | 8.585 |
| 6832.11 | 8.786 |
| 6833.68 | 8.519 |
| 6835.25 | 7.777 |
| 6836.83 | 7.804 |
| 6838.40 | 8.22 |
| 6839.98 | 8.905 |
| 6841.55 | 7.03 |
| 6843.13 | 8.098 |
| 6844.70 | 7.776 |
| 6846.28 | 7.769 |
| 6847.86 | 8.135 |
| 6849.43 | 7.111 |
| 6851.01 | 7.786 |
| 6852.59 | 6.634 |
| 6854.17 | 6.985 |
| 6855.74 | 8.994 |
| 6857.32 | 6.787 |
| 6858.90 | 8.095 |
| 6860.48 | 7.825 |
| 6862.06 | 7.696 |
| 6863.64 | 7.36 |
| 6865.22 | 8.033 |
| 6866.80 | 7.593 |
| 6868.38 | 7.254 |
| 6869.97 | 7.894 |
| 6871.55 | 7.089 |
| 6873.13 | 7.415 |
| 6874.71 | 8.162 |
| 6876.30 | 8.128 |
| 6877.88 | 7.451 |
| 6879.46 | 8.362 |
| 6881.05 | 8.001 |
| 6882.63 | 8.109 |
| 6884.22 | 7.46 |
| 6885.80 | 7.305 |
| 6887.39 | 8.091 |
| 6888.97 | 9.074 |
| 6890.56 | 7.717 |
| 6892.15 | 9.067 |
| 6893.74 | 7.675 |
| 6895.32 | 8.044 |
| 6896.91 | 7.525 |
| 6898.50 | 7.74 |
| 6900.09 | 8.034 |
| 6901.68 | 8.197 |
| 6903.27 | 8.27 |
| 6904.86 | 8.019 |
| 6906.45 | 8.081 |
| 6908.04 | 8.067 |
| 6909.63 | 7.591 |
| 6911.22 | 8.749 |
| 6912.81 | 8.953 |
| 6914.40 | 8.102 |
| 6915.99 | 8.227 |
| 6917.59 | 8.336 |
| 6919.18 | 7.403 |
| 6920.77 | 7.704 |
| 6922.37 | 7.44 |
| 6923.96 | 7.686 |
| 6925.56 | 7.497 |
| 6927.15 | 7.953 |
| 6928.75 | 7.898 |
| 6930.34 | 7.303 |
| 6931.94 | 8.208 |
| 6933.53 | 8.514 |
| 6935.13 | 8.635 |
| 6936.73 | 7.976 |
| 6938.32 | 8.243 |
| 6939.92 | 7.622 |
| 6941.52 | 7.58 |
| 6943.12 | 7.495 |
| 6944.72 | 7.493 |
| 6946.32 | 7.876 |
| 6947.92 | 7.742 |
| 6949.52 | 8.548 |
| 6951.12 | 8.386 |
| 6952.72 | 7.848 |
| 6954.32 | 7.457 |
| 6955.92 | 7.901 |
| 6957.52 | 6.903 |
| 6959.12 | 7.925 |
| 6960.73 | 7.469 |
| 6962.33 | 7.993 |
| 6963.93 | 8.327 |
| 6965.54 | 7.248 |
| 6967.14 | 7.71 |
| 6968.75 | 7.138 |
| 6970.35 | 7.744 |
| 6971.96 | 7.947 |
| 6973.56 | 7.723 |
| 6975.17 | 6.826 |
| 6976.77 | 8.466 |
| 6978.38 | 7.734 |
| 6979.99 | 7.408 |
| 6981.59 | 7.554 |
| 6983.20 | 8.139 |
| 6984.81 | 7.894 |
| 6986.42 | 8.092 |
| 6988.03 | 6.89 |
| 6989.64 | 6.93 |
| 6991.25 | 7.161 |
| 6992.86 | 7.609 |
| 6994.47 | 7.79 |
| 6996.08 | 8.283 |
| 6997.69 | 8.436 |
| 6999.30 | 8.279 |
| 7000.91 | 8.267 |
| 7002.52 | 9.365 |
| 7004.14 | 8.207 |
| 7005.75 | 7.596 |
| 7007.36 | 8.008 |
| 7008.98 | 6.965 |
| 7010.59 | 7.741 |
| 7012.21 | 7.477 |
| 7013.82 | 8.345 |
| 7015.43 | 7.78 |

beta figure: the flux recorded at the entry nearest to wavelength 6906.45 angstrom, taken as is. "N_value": 8.081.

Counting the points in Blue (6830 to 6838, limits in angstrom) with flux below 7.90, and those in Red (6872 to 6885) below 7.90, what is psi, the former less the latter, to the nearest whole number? -1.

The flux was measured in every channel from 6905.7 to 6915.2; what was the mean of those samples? 8.3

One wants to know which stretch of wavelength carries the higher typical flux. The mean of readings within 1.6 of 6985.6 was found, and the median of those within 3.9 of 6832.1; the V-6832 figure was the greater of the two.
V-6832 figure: 8.6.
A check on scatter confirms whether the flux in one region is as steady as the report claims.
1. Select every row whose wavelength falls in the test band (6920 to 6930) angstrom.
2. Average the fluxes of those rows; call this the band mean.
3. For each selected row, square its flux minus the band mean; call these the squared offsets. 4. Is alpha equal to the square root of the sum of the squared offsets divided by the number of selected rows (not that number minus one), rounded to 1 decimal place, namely 0.2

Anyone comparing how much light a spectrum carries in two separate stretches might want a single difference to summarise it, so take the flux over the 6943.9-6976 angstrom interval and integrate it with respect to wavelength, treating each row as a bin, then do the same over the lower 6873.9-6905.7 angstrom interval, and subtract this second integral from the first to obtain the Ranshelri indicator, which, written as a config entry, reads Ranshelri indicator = -7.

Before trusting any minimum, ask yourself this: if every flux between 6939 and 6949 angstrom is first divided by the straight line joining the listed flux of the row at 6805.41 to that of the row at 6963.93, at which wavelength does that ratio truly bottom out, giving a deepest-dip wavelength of 6944.72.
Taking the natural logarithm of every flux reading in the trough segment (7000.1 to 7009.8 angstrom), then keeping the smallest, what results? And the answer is 1.94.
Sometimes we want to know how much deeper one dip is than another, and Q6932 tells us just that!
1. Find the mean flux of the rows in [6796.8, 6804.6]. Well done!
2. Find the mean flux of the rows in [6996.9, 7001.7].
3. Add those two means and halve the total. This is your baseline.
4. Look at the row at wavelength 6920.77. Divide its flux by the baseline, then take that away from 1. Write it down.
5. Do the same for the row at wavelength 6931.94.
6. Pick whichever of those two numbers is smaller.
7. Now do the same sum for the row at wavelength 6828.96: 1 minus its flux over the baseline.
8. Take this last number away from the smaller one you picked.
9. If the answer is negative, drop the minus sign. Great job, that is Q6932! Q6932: 0.105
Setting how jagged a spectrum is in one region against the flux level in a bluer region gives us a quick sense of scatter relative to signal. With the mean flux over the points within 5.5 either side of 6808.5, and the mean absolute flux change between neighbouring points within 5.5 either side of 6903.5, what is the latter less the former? -7.7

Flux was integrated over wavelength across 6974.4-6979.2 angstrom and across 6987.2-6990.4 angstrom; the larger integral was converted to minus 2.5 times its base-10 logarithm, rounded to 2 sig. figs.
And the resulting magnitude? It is -3.9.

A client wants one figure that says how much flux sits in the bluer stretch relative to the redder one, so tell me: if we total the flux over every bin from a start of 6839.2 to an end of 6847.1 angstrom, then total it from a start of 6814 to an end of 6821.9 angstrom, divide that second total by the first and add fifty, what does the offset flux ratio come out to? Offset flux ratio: 51.10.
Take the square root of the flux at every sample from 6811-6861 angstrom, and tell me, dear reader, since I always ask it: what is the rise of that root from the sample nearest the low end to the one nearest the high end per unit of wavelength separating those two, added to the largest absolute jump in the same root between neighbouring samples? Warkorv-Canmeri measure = 0.395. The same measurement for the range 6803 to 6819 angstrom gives 0.214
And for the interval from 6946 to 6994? 0.296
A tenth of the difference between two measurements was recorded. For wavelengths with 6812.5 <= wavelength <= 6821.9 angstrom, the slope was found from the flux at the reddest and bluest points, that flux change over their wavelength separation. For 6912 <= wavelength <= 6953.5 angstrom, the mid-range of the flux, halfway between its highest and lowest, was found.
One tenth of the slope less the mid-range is -0.801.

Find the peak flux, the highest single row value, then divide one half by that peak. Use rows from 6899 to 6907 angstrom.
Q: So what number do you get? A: 0.060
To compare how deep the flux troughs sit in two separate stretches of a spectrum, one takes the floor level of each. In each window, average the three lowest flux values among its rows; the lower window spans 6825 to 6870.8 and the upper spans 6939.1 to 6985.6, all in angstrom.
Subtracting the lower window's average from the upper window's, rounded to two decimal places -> 0.15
